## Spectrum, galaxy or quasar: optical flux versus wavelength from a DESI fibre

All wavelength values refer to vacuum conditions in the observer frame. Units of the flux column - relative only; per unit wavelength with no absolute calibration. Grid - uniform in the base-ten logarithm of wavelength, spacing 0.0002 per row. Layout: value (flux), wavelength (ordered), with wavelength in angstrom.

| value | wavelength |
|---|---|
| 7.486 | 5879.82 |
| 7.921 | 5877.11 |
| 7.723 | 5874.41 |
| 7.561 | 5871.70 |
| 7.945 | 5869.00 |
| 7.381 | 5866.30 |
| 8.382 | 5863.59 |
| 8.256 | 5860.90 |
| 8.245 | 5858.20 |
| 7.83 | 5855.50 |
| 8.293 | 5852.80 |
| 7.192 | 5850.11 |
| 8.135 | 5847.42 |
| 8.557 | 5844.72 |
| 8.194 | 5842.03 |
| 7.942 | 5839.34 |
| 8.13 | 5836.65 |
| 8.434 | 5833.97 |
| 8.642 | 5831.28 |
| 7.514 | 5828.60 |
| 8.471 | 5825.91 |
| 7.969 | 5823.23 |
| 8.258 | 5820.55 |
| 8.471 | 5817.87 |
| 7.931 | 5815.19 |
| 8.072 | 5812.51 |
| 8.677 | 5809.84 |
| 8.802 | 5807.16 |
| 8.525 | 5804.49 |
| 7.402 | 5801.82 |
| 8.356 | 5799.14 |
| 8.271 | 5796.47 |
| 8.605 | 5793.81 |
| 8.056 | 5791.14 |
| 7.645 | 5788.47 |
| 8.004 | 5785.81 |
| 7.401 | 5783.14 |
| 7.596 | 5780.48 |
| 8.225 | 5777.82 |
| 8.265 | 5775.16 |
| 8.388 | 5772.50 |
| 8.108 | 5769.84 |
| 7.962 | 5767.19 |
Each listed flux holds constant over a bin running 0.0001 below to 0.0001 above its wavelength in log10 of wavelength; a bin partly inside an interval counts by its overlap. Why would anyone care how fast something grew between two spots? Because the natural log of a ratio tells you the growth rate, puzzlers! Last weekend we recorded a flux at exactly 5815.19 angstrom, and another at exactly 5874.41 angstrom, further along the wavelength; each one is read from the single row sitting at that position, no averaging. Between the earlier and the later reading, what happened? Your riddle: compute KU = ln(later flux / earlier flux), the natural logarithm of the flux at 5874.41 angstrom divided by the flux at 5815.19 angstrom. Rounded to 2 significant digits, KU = -0.027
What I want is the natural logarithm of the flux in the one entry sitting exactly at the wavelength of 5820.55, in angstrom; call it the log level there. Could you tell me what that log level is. 2.11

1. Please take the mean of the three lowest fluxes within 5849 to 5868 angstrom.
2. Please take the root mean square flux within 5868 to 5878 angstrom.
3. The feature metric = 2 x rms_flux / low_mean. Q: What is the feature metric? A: 2.09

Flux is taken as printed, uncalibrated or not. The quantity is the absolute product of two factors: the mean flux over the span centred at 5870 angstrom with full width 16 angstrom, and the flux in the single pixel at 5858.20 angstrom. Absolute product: 64.5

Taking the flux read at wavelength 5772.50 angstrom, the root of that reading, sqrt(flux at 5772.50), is 2.90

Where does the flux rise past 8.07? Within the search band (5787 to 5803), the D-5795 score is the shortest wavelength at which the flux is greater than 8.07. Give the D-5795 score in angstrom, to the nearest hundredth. 5793.81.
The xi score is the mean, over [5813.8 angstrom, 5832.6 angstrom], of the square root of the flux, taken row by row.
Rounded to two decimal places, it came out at 2.86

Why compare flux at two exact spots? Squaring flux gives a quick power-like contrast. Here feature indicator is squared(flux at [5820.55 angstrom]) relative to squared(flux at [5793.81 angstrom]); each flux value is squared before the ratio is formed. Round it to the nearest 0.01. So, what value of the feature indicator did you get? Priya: 0.92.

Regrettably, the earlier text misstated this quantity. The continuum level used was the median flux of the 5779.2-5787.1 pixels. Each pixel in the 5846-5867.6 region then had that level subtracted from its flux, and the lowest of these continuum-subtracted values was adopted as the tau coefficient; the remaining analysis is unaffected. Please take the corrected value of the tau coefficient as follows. -0.40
